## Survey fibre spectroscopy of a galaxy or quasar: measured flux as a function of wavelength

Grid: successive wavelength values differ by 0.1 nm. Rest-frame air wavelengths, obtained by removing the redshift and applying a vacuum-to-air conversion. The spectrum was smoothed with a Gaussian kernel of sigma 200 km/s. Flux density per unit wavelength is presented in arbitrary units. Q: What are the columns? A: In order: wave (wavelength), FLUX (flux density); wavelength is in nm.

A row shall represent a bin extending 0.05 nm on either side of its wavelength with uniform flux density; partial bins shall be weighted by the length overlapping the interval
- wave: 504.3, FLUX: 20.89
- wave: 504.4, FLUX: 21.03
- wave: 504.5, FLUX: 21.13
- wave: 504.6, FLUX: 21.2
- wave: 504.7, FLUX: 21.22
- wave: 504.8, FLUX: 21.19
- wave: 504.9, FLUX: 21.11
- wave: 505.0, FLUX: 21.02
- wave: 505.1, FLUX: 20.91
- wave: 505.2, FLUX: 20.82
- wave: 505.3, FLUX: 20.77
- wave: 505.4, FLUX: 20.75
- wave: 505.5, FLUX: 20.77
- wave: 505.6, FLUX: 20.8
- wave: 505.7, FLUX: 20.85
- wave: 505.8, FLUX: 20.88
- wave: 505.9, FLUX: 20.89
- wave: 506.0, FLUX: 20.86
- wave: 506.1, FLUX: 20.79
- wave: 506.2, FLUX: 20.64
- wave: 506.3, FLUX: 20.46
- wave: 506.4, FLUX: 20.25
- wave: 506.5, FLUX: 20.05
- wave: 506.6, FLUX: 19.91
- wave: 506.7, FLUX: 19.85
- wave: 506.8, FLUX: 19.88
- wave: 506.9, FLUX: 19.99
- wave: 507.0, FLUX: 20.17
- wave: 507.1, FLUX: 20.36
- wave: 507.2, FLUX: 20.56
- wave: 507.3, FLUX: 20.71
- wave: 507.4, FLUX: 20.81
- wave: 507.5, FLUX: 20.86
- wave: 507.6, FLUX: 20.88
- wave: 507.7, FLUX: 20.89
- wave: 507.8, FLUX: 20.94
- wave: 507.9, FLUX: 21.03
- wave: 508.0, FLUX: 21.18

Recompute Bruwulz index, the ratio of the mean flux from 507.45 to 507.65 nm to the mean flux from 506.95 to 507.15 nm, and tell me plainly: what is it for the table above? 1.03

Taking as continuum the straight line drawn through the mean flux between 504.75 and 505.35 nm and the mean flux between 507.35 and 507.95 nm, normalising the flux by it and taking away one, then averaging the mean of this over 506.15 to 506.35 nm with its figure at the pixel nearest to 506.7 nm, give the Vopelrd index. -0.035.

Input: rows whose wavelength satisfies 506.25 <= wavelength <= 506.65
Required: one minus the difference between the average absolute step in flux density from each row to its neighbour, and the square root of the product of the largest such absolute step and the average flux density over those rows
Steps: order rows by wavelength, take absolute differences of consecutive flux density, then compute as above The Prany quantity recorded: 2.87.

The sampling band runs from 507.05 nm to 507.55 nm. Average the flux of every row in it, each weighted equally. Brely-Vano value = 20.7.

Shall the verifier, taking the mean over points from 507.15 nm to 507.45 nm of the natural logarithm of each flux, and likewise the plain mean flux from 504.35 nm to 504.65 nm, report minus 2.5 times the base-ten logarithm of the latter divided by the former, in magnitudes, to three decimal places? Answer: -2.108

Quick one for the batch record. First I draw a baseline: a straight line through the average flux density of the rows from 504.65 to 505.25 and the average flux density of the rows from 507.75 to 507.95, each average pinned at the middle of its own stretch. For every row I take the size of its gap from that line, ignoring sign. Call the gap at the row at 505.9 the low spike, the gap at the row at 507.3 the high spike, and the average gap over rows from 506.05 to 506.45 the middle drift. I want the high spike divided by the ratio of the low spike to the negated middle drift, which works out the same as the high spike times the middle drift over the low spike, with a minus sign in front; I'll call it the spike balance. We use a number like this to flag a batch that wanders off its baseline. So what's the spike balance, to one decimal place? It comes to -1.0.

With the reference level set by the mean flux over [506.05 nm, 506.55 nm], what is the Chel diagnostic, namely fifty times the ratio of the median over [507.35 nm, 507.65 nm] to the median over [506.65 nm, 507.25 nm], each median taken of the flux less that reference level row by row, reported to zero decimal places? -59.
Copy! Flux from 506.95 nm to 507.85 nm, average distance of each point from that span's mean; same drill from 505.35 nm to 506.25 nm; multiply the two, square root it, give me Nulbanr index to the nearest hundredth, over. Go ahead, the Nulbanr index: 0.11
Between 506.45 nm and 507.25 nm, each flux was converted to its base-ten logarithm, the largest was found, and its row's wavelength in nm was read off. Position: 507.2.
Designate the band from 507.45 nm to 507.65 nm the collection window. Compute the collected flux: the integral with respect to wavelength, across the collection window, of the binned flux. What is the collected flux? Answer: 4.17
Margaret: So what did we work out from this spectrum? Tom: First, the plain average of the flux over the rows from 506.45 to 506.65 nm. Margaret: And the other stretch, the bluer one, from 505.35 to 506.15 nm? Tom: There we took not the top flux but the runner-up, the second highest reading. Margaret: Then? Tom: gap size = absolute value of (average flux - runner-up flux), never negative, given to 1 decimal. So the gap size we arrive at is 0.9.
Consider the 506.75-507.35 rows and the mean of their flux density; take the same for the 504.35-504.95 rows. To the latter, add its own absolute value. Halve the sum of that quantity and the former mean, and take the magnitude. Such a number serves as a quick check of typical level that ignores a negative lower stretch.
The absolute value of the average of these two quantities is 31.3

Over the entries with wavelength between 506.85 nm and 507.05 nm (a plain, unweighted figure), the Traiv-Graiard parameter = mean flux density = 20.1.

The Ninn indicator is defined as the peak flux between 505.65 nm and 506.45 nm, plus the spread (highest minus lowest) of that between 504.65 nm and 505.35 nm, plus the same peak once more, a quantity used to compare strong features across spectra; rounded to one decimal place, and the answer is 42.2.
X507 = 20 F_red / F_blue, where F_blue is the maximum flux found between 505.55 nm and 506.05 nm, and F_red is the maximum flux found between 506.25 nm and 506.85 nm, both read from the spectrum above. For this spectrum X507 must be 19.6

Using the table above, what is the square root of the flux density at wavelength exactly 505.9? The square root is 4.57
